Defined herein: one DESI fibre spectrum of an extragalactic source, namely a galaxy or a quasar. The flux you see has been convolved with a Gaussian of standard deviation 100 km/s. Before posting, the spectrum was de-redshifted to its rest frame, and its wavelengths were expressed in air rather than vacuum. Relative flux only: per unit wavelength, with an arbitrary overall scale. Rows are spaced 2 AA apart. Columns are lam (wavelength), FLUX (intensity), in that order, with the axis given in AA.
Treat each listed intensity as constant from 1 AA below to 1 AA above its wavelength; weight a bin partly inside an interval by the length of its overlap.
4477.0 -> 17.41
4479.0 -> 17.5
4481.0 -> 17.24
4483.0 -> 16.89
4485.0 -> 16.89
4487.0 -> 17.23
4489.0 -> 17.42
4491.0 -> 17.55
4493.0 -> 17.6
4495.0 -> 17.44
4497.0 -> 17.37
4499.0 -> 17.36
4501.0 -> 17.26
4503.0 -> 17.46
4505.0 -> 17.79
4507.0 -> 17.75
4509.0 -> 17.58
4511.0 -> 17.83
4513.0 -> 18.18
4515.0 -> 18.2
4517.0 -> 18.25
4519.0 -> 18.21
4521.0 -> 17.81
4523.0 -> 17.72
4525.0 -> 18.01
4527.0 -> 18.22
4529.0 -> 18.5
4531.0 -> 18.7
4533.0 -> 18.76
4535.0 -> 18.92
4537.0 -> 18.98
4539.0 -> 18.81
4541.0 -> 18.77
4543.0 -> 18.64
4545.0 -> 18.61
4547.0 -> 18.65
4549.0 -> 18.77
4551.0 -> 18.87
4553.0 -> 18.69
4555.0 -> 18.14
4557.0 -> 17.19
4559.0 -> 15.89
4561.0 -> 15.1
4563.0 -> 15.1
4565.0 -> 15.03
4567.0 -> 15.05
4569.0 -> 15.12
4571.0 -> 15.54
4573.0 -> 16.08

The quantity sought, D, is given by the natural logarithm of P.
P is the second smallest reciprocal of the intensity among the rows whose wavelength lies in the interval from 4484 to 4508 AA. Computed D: -2.876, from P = 0.0563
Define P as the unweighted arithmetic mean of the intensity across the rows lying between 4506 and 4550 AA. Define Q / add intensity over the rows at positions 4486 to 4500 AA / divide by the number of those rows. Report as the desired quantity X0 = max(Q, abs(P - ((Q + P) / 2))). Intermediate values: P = 18.4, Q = 17.4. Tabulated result 17.4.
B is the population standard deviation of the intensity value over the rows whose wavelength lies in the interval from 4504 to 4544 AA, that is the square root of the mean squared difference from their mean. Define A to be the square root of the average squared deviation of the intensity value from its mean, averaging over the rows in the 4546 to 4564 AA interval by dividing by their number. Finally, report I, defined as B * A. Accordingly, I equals 0.67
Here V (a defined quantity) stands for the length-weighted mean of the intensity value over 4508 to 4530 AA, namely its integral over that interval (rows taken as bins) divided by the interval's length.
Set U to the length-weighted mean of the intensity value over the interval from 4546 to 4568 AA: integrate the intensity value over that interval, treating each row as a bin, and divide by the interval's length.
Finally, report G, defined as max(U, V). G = 18.05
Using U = 17.0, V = 18.0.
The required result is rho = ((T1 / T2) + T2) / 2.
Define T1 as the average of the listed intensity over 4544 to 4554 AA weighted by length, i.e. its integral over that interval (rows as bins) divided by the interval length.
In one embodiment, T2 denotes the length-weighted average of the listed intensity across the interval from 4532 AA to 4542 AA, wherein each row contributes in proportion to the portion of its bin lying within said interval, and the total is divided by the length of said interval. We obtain 9.9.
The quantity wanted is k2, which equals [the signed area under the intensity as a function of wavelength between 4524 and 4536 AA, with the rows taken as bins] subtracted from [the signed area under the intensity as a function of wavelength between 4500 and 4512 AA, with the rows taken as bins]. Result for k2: -11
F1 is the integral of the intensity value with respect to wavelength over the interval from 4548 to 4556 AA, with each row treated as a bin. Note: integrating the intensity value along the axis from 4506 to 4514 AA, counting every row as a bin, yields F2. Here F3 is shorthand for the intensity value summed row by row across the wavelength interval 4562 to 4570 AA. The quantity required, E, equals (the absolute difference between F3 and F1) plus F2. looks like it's 231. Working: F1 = 149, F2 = 143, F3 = 60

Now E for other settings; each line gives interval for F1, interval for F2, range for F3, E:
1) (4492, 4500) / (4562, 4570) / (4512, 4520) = 187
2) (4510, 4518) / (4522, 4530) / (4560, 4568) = 230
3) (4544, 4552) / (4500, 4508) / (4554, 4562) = 224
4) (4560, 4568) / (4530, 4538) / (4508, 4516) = 199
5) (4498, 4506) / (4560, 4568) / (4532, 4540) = 185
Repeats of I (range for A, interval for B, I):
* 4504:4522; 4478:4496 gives 0.06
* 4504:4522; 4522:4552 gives 0.08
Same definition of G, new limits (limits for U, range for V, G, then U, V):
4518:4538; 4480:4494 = 18.38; 18.4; 17.3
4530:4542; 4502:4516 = 18.82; 18.8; 17.8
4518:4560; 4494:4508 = 18.33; 18.3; 17.5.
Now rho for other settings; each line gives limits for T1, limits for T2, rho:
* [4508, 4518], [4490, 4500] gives 9.2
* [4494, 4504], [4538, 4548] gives 9.8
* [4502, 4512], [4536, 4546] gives 9.9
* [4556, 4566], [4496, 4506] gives 9.2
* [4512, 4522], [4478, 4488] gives 9.1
